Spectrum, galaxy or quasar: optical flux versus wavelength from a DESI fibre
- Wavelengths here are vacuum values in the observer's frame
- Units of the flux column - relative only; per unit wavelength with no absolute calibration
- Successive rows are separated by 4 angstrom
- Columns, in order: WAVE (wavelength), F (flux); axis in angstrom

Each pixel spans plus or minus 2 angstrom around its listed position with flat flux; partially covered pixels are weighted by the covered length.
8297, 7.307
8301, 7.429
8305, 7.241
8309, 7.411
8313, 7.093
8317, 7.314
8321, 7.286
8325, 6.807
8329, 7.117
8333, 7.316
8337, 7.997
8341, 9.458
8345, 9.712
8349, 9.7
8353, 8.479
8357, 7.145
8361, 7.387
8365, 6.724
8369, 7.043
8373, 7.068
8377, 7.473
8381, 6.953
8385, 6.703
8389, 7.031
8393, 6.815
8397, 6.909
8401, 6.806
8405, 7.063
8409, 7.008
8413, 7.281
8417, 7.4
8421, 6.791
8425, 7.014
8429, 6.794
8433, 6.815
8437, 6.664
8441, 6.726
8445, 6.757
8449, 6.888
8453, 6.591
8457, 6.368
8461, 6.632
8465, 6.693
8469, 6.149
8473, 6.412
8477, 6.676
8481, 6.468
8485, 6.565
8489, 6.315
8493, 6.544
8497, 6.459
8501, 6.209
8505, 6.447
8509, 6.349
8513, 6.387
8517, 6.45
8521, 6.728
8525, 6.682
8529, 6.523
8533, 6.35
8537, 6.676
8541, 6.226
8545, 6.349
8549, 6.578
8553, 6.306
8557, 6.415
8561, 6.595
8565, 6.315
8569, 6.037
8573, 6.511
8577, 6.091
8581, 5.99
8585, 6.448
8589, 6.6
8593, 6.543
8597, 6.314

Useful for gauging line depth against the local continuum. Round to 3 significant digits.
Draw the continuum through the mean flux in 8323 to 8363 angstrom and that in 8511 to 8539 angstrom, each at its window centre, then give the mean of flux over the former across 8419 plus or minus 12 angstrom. 0.945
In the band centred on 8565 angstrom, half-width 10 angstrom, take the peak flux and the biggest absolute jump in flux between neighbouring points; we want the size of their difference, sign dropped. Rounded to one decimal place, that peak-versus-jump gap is 6.1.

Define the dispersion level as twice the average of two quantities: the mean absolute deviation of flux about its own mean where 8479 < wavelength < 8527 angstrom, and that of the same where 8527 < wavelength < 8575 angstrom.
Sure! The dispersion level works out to 0.25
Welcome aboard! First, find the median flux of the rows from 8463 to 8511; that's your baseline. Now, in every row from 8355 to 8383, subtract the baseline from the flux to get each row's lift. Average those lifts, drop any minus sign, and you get 0.66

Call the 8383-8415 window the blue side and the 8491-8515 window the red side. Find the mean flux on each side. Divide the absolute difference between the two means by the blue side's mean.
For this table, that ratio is 0.08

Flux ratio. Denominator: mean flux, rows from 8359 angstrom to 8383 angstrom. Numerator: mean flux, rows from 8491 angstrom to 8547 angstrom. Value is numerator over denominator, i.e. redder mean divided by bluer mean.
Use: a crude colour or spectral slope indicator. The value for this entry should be 0.91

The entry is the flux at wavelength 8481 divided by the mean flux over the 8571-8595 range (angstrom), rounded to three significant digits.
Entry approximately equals 1.02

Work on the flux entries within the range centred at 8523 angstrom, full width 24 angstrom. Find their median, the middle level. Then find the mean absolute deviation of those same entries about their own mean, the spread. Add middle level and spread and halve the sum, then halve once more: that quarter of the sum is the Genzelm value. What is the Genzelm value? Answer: 1.65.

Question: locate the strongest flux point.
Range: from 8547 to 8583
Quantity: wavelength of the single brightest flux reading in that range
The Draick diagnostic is 8561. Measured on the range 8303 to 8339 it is 8337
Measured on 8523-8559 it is 8525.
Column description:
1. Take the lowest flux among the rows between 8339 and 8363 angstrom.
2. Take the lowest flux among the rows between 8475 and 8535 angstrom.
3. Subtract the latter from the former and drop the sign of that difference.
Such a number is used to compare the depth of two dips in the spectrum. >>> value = 0.94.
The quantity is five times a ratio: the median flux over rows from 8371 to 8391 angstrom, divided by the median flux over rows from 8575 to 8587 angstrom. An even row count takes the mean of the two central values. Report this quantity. 5.8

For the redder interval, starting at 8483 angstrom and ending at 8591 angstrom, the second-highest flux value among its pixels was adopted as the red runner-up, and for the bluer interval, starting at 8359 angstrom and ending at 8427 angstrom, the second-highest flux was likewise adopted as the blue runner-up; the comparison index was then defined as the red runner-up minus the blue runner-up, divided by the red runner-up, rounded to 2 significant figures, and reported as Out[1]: -0.11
